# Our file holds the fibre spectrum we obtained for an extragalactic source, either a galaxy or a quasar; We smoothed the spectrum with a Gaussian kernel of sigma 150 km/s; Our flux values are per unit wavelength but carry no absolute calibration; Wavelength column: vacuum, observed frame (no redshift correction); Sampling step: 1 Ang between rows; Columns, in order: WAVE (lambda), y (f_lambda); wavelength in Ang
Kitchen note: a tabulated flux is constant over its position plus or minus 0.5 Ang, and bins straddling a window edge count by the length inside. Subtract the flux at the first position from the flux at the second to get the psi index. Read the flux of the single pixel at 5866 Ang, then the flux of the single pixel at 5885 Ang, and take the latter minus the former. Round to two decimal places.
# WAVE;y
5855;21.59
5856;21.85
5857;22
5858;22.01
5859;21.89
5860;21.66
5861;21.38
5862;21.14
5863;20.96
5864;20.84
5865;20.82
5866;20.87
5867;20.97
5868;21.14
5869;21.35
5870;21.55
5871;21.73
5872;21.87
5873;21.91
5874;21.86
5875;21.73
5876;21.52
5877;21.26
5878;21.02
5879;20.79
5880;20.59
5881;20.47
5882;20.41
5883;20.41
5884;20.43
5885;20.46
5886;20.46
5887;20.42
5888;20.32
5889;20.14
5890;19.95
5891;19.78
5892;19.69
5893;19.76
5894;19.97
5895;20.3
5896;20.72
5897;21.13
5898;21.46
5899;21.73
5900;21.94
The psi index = -0.41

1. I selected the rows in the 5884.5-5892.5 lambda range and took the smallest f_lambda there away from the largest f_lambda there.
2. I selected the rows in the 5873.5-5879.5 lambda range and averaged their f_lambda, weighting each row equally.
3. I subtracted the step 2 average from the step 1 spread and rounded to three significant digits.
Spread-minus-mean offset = -20.6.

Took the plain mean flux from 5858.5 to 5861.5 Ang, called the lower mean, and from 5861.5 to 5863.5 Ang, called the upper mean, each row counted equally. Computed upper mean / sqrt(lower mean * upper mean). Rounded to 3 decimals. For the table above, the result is 0.986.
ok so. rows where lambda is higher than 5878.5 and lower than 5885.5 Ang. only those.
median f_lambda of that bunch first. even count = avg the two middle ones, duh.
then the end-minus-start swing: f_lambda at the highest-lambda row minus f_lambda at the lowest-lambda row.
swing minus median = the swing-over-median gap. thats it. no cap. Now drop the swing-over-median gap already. -20.8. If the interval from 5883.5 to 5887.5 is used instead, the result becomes -20.5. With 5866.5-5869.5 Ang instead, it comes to -20.8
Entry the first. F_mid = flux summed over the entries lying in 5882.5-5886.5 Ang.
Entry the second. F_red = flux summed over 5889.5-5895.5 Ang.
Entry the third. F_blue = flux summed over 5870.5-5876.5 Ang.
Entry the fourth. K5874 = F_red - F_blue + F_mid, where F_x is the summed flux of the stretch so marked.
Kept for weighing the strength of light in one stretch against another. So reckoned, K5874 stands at 71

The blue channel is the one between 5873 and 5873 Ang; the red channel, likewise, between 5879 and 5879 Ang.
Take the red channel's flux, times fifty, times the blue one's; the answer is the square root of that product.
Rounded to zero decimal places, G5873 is 151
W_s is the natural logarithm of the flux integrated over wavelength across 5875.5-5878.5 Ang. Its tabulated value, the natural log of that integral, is 4.16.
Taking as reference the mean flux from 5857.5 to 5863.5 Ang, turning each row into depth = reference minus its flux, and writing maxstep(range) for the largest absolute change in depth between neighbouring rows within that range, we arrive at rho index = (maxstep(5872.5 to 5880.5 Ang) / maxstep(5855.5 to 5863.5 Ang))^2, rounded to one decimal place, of 0.9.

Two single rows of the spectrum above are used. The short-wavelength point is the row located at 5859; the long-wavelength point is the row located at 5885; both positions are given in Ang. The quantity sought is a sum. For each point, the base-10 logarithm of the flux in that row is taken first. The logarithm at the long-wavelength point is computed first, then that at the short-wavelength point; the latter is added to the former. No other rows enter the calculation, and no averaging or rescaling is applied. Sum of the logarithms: 2.65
